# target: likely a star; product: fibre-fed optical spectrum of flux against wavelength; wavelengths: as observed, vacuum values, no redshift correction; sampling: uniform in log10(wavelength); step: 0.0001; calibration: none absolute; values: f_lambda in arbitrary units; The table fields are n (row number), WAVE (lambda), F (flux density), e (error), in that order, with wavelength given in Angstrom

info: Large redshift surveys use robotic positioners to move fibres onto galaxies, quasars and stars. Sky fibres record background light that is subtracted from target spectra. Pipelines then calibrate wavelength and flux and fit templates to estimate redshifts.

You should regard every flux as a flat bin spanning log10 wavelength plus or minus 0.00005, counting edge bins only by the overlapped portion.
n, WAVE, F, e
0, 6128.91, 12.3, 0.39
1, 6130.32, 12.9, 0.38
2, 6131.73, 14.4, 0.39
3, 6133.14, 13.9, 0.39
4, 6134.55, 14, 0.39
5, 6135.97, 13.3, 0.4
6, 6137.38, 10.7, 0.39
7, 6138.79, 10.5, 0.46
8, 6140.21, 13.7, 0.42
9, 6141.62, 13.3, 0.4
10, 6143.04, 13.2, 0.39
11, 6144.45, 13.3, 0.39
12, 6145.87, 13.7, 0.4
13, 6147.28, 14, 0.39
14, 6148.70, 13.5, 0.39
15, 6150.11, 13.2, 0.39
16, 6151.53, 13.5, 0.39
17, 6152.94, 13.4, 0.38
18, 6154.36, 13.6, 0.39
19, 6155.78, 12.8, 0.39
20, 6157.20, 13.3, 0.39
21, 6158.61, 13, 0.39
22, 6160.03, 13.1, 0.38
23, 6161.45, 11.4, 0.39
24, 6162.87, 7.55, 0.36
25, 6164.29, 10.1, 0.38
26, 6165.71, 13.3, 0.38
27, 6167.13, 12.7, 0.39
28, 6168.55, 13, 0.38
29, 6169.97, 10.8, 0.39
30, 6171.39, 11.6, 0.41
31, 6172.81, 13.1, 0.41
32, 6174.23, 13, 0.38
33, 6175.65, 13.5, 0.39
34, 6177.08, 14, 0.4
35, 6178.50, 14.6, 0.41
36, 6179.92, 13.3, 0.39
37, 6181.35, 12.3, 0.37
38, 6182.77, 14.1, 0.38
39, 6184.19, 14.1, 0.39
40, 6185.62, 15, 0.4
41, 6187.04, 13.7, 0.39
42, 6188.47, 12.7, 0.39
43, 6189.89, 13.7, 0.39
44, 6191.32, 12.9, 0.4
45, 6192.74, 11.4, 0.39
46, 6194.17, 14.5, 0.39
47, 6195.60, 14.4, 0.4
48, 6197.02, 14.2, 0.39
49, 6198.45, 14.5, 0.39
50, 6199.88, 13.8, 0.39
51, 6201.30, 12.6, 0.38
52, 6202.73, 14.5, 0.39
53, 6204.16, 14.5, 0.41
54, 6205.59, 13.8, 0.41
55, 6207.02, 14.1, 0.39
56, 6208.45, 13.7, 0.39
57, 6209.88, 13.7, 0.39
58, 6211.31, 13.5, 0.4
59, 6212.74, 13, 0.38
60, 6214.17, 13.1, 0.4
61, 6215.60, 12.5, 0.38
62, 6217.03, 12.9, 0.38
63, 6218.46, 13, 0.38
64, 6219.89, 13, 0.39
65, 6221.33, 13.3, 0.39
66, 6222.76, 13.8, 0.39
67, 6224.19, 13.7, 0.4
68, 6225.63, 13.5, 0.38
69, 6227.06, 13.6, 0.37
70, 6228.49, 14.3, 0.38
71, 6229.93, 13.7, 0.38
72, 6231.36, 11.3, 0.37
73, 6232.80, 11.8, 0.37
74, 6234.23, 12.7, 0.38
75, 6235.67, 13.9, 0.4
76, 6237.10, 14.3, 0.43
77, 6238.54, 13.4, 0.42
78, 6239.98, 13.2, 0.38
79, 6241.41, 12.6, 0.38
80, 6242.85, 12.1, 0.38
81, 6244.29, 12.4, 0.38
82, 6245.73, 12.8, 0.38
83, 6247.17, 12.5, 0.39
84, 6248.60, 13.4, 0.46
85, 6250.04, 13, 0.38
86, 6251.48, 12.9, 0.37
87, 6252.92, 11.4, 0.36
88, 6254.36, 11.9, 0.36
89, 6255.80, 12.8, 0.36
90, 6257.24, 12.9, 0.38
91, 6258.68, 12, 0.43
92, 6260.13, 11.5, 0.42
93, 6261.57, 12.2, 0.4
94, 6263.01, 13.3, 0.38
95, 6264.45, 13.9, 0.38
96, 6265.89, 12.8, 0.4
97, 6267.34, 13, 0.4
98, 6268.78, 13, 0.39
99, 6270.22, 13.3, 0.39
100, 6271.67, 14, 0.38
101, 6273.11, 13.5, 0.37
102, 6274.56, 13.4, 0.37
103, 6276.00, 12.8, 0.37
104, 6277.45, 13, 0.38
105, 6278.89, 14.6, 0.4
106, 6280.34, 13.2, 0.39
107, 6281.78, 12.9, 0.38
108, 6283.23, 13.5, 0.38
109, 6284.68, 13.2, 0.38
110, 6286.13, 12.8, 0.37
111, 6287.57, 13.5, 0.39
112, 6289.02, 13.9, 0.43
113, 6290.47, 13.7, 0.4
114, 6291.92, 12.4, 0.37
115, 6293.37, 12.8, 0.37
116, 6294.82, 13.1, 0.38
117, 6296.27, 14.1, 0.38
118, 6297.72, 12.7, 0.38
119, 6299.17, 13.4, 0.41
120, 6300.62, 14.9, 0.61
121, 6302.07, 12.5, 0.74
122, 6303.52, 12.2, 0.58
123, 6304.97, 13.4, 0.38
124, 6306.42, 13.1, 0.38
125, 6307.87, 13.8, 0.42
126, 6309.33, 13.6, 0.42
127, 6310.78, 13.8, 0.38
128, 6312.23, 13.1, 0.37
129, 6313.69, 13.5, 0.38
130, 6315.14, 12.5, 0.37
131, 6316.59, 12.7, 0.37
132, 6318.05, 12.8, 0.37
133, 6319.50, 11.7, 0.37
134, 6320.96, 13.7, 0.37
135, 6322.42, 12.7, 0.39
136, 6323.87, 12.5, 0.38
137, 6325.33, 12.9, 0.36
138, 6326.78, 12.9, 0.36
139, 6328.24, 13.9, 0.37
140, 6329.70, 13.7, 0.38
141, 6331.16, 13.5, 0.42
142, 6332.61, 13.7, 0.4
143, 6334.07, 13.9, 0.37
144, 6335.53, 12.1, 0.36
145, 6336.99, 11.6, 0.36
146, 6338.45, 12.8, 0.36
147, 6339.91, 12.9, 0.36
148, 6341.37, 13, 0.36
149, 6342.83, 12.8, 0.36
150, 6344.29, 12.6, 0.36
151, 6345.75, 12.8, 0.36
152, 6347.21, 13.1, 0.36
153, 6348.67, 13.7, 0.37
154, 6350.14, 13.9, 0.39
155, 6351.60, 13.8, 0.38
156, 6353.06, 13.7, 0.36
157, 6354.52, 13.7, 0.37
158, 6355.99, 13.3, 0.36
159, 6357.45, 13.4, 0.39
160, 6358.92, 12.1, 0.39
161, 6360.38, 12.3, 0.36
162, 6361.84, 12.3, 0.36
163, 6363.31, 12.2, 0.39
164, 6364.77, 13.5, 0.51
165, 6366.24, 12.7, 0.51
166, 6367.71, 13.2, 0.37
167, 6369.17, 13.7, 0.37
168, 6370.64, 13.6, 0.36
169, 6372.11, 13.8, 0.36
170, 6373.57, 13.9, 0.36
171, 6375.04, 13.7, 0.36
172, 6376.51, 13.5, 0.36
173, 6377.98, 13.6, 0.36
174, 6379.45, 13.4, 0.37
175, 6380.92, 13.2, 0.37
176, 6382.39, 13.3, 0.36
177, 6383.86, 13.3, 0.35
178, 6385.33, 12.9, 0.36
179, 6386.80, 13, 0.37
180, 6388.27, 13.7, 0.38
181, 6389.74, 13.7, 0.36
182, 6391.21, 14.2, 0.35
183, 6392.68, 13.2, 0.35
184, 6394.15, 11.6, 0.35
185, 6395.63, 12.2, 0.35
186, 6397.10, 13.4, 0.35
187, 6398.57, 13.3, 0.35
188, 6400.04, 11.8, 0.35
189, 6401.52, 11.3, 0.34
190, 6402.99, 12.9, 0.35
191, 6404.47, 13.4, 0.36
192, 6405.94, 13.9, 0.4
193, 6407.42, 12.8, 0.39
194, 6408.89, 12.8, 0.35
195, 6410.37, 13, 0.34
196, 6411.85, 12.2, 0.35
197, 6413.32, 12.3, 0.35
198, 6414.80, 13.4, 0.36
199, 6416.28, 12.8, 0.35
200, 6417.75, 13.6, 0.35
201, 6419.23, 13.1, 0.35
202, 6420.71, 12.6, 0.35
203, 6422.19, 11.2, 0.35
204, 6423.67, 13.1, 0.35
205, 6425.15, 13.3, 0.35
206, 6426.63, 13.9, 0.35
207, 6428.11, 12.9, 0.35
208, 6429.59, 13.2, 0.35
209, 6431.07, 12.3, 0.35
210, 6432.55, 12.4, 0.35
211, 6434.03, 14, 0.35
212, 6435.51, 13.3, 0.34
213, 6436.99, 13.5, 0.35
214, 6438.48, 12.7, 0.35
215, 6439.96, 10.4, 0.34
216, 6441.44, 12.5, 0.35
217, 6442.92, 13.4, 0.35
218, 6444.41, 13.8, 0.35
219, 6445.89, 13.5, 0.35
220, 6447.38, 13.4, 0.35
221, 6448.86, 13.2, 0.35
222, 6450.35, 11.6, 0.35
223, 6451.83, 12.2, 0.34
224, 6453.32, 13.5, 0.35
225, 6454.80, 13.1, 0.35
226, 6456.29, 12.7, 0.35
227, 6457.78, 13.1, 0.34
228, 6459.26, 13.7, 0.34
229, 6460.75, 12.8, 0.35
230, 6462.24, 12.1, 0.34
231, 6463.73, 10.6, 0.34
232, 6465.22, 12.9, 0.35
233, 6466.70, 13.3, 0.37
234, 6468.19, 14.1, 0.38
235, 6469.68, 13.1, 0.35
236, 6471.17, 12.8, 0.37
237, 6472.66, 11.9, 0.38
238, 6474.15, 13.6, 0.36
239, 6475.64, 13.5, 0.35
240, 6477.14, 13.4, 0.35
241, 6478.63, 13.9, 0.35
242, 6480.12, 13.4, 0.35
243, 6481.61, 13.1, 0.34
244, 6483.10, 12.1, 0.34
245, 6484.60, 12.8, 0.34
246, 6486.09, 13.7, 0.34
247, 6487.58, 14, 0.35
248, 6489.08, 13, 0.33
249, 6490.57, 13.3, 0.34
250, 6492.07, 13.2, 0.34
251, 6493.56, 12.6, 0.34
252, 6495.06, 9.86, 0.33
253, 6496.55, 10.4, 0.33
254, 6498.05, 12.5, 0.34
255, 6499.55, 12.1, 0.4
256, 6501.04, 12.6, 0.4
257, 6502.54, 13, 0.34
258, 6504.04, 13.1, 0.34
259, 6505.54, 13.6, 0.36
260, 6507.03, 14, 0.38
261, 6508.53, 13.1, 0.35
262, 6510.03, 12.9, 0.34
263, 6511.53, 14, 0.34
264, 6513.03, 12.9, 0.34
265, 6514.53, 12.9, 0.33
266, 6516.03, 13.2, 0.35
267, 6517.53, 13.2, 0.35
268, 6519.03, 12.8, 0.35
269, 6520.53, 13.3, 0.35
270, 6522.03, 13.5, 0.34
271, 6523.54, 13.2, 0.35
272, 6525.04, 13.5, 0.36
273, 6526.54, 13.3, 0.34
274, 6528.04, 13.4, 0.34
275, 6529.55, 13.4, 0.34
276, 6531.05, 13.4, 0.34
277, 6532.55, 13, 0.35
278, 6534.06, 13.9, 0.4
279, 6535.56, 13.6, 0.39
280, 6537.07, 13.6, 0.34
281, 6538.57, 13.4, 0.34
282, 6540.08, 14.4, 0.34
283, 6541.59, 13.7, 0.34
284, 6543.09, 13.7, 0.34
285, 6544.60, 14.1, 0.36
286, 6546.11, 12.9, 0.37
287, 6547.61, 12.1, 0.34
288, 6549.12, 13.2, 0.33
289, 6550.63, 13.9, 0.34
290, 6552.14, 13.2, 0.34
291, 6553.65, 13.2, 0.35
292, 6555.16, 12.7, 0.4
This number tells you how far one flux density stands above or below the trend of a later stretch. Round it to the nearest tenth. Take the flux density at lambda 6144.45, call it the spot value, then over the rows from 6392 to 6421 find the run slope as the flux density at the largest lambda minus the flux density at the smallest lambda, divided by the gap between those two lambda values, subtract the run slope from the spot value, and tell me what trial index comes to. 13.3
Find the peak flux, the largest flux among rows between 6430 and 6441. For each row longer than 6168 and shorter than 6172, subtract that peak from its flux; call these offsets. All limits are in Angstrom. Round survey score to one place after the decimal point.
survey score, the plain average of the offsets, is -2.2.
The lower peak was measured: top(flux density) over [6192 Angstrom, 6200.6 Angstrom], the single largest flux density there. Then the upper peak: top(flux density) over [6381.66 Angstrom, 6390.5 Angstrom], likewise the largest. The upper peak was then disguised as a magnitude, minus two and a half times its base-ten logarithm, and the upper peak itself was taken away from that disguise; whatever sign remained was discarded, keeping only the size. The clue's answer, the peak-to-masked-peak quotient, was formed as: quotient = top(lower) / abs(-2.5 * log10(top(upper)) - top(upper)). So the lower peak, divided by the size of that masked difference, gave 0.877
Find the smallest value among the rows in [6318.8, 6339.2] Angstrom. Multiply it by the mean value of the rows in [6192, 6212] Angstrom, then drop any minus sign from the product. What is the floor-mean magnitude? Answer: 160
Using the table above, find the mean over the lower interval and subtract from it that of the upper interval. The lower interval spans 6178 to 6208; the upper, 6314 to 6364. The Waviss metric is 0.8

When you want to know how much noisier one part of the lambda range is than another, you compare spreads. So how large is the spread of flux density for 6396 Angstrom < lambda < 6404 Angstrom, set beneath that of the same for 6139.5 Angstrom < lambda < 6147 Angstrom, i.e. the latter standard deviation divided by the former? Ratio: 0.26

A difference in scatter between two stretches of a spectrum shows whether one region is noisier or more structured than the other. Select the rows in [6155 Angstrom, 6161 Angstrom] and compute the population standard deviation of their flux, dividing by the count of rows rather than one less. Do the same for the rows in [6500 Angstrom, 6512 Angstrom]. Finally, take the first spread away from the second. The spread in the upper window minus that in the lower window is 0.3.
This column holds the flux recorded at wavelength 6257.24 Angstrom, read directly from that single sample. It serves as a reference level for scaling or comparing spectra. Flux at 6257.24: 12.9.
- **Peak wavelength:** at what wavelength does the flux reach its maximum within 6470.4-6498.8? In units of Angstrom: 6487.58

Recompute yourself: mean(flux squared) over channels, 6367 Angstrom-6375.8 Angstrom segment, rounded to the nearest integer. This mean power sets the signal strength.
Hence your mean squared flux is 186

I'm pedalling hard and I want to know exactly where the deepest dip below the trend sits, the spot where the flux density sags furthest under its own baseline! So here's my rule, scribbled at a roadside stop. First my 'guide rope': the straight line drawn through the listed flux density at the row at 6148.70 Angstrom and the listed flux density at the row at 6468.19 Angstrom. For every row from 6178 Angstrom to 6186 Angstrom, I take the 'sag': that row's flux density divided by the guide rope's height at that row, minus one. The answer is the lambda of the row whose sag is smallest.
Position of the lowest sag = 6181.35 Angstrom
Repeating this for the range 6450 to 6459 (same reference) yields 6450.35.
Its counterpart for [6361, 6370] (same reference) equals 6363.31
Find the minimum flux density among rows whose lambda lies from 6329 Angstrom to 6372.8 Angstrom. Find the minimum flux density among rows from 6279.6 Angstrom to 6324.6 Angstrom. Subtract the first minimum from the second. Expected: 0.1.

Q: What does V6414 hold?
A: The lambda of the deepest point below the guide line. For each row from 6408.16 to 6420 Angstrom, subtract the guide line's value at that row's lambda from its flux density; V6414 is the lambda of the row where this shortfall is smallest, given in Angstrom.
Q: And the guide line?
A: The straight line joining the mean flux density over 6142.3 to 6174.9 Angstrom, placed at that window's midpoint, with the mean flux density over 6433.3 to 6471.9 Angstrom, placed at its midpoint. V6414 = 6411.85 Angstrom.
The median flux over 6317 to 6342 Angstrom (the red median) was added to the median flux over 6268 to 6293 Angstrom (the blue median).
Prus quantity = 26.2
